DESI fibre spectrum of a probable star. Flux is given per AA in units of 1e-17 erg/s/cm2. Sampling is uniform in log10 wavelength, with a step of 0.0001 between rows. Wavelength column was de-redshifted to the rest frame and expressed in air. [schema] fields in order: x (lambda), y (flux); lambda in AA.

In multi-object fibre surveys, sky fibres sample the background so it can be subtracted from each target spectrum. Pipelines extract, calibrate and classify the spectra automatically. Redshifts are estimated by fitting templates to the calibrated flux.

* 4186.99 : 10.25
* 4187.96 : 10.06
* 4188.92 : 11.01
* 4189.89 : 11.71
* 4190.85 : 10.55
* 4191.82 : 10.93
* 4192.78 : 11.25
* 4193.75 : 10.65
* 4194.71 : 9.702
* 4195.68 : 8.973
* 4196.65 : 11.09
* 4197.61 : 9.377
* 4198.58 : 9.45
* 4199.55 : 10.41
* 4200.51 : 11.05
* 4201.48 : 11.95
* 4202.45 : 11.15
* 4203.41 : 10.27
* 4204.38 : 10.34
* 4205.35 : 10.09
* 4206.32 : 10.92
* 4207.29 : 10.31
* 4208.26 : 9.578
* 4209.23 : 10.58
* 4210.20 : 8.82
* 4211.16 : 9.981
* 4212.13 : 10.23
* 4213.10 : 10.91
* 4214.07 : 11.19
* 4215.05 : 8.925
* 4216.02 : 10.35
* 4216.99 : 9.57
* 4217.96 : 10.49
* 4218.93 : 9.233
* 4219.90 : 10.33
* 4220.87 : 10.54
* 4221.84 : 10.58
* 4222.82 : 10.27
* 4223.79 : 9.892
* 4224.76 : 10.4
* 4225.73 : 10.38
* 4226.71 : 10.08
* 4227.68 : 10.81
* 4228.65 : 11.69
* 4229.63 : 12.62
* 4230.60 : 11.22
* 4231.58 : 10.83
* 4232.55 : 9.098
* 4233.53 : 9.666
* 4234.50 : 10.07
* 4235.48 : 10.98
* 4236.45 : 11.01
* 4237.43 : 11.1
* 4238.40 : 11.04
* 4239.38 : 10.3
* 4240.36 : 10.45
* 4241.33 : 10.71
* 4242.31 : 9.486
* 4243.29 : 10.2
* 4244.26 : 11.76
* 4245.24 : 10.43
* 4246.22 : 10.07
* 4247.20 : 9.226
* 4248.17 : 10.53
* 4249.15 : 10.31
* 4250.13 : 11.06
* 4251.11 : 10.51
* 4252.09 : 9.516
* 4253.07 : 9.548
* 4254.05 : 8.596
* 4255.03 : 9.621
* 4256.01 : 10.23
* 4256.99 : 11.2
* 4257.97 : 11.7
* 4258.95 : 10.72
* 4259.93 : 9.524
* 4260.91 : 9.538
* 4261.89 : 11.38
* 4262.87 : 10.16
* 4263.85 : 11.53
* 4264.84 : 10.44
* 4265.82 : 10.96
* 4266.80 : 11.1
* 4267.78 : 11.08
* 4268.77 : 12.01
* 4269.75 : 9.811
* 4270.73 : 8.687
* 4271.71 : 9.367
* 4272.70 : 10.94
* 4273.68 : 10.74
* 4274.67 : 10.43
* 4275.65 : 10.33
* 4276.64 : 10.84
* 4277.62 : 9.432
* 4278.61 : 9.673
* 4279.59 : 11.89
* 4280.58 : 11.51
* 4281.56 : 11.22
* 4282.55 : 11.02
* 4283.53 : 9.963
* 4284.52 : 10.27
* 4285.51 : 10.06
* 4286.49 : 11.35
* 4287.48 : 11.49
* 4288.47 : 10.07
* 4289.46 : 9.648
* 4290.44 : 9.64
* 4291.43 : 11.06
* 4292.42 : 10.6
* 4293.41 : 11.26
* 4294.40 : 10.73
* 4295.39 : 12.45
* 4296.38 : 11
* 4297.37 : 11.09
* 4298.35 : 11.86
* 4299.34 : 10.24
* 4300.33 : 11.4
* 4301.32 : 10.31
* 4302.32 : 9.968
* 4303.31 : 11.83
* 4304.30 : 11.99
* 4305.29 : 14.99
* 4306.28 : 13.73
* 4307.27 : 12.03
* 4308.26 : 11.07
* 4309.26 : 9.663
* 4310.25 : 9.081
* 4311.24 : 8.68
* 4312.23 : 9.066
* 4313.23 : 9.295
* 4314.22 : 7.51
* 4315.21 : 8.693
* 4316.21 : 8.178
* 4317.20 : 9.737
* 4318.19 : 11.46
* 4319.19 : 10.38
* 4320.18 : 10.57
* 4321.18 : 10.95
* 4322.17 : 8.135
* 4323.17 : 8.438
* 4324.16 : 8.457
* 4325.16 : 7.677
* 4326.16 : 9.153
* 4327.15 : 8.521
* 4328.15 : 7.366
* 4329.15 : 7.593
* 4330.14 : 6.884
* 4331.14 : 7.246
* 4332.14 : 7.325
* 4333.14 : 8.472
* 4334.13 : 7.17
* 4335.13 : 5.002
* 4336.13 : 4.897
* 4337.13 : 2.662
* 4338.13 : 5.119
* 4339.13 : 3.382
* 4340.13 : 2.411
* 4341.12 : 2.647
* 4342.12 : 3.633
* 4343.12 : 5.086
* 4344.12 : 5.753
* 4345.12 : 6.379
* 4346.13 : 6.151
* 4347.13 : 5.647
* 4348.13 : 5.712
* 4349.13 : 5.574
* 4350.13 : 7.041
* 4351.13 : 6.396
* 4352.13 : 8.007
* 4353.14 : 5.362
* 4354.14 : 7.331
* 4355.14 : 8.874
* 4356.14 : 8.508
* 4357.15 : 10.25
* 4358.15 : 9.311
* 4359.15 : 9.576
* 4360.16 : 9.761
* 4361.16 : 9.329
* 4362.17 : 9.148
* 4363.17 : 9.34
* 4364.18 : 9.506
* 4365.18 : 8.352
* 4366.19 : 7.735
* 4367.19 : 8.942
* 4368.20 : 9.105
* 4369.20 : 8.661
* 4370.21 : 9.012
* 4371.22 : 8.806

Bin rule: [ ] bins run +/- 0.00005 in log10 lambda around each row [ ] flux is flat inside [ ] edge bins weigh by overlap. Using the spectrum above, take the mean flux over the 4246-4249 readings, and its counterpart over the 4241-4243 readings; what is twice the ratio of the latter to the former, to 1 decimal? 2.0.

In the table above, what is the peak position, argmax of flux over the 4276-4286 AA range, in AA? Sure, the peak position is 4279.59 AA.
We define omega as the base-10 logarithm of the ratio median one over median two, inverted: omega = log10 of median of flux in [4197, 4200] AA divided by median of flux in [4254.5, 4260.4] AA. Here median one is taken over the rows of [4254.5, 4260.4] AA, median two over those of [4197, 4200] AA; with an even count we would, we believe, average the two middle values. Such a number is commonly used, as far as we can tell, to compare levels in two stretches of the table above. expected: -0.045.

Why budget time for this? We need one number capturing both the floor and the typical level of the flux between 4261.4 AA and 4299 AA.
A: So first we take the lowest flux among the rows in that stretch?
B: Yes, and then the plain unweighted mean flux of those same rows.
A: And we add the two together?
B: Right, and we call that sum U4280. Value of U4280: 19.4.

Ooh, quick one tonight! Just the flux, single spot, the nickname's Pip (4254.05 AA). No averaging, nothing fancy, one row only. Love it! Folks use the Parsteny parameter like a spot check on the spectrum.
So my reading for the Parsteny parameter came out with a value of 8.596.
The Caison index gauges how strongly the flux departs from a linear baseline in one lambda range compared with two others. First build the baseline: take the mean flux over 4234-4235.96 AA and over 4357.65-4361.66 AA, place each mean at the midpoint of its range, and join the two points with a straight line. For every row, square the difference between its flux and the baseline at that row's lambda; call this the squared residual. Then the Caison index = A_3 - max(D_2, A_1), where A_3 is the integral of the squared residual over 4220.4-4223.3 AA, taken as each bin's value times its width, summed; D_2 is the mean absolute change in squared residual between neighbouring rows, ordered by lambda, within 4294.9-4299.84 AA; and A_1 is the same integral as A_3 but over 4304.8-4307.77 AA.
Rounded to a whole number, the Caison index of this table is -44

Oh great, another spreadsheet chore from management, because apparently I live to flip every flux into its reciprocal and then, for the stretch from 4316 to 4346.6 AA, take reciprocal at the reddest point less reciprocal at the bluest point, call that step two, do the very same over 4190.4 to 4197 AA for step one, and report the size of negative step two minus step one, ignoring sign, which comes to 0.036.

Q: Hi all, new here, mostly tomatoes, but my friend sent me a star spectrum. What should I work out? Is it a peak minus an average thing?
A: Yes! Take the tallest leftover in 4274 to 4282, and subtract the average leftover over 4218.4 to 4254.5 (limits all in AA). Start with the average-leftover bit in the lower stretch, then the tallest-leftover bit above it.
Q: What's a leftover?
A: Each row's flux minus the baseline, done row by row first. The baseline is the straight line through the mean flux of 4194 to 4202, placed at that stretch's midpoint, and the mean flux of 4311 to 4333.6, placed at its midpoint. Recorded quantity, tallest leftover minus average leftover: 2.0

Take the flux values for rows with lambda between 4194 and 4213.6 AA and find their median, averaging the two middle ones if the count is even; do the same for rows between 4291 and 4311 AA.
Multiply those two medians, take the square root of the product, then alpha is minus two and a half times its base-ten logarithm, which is -2.57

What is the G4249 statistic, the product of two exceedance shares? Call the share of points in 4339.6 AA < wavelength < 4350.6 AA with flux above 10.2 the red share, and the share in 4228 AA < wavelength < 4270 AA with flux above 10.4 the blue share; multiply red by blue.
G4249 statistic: 0.00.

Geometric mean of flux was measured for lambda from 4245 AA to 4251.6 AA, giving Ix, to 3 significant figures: 10.3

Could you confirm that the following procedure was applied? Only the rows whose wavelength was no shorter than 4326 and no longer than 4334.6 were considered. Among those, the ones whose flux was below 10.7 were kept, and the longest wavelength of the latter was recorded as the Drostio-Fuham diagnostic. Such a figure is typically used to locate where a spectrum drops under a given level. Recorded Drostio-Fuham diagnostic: 4334.13 AA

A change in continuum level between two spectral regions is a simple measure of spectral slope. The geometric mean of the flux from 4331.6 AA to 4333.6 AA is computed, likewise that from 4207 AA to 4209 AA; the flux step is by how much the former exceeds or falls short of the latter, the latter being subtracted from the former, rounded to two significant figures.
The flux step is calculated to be -2.1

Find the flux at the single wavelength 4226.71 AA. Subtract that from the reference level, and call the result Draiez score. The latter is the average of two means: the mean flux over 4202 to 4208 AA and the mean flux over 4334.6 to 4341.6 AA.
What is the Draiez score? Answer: -3.0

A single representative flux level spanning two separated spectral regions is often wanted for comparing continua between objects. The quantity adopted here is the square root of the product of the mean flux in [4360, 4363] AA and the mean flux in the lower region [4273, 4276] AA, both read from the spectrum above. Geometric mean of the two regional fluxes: 9.94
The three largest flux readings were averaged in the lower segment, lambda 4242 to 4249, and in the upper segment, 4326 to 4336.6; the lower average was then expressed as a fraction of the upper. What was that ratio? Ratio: 1.25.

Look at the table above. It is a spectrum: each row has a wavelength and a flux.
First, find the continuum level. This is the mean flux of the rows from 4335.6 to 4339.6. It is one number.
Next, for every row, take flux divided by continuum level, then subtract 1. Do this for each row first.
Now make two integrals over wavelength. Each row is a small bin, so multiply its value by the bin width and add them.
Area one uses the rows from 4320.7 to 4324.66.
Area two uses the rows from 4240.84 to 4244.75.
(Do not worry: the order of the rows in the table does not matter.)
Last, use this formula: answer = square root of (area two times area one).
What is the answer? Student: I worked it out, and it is 5.6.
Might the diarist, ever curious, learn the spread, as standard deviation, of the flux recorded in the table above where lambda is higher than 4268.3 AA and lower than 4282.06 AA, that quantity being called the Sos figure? 1.0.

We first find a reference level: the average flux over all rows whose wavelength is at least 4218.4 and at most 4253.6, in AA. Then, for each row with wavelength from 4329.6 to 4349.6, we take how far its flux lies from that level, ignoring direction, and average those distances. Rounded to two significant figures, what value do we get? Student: 5.1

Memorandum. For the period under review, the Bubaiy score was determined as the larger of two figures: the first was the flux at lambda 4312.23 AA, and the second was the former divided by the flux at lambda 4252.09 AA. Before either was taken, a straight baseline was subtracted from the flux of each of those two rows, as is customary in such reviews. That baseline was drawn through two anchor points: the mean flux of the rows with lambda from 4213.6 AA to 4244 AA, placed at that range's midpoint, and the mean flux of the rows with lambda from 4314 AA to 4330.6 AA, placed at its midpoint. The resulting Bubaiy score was 0.1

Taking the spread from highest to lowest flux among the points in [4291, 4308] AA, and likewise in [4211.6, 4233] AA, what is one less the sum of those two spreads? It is -7.7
